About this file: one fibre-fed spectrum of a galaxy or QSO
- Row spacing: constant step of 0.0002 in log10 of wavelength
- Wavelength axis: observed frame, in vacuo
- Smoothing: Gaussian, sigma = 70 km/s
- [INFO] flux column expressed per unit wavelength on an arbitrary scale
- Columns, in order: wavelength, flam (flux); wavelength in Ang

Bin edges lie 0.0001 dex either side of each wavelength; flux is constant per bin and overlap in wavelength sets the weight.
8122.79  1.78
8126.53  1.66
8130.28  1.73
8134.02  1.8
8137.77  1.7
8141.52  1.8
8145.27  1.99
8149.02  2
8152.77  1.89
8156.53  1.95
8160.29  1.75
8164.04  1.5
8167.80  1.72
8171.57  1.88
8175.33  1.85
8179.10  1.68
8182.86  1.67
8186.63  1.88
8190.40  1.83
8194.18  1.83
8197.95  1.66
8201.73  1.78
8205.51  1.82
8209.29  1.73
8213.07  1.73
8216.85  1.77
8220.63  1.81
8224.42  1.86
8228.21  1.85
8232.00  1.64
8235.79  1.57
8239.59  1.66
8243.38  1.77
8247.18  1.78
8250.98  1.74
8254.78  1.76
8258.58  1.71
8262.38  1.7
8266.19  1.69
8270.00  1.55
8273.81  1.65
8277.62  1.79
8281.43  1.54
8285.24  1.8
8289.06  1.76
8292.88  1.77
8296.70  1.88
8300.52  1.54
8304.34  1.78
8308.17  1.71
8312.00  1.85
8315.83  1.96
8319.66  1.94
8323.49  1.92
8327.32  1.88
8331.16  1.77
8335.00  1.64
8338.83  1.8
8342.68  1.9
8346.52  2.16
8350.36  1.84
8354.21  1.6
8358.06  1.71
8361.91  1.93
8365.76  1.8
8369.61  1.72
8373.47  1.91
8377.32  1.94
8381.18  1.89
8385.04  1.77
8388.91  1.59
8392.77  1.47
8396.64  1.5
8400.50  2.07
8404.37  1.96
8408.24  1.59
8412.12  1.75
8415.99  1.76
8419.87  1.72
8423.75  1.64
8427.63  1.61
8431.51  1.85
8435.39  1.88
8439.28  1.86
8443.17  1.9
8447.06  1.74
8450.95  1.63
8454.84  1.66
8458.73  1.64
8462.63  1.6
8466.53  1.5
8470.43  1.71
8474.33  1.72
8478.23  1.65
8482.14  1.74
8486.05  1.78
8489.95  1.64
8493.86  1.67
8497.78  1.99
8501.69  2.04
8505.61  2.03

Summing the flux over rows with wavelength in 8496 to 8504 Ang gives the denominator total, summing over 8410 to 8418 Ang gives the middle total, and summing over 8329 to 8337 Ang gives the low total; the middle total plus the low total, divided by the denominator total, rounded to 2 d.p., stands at 1.72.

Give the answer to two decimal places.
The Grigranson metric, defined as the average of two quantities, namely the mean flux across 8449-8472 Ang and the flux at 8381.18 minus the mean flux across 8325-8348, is 0.83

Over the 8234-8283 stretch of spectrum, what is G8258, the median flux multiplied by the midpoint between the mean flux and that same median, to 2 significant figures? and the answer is 2.9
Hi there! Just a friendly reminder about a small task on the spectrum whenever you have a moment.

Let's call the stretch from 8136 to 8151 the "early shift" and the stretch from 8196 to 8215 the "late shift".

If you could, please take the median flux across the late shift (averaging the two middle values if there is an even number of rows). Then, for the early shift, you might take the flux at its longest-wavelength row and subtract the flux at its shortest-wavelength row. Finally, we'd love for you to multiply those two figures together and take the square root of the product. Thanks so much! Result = 0.72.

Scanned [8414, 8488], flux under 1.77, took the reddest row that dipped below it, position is 8482.14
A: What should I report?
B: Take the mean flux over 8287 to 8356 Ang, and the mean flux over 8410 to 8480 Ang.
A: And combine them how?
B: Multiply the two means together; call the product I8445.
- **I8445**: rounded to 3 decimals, 3.111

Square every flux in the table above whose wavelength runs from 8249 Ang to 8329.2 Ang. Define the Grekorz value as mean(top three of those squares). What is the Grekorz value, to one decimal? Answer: 3.8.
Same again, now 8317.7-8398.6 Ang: 4.1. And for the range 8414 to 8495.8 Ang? 3.5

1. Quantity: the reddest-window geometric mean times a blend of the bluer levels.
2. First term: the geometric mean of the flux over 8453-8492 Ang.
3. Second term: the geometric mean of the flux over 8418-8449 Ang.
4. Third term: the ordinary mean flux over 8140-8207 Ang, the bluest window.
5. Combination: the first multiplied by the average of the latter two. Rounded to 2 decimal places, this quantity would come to 2.97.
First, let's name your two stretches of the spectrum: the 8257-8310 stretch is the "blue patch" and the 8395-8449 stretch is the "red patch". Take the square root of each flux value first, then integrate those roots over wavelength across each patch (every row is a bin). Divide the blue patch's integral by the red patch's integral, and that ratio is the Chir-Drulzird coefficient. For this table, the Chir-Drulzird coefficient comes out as 0.96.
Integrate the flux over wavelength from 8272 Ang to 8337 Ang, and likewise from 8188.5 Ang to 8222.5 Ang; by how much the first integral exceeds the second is 55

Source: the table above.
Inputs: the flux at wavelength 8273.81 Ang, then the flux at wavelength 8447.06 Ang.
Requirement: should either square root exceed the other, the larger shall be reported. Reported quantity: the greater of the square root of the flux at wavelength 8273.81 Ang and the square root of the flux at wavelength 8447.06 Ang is 1.32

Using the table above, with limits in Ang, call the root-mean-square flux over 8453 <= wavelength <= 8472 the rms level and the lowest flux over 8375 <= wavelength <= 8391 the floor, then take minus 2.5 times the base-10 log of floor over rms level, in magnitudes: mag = 0.02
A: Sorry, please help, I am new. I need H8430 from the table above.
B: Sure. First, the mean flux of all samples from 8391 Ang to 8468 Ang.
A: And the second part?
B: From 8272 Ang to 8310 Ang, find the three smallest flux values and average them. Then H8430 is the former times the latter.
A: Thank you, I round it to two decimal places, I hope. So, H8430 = 2.71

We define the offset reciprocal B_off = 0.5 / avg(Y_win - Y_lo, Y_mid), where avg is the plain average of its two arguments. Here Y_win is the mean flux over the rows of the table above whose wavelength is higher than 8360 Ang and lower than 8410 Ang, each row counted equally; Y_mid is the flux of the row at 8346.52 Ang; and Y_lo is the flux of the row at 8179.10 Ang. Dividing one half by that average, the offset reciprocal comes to 0.442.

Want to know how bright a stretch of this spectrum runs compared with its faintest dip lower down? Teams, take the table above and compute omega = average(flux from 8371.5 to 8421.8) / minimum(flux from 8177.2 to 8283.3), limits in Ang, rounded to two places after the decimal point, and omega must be 1.14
